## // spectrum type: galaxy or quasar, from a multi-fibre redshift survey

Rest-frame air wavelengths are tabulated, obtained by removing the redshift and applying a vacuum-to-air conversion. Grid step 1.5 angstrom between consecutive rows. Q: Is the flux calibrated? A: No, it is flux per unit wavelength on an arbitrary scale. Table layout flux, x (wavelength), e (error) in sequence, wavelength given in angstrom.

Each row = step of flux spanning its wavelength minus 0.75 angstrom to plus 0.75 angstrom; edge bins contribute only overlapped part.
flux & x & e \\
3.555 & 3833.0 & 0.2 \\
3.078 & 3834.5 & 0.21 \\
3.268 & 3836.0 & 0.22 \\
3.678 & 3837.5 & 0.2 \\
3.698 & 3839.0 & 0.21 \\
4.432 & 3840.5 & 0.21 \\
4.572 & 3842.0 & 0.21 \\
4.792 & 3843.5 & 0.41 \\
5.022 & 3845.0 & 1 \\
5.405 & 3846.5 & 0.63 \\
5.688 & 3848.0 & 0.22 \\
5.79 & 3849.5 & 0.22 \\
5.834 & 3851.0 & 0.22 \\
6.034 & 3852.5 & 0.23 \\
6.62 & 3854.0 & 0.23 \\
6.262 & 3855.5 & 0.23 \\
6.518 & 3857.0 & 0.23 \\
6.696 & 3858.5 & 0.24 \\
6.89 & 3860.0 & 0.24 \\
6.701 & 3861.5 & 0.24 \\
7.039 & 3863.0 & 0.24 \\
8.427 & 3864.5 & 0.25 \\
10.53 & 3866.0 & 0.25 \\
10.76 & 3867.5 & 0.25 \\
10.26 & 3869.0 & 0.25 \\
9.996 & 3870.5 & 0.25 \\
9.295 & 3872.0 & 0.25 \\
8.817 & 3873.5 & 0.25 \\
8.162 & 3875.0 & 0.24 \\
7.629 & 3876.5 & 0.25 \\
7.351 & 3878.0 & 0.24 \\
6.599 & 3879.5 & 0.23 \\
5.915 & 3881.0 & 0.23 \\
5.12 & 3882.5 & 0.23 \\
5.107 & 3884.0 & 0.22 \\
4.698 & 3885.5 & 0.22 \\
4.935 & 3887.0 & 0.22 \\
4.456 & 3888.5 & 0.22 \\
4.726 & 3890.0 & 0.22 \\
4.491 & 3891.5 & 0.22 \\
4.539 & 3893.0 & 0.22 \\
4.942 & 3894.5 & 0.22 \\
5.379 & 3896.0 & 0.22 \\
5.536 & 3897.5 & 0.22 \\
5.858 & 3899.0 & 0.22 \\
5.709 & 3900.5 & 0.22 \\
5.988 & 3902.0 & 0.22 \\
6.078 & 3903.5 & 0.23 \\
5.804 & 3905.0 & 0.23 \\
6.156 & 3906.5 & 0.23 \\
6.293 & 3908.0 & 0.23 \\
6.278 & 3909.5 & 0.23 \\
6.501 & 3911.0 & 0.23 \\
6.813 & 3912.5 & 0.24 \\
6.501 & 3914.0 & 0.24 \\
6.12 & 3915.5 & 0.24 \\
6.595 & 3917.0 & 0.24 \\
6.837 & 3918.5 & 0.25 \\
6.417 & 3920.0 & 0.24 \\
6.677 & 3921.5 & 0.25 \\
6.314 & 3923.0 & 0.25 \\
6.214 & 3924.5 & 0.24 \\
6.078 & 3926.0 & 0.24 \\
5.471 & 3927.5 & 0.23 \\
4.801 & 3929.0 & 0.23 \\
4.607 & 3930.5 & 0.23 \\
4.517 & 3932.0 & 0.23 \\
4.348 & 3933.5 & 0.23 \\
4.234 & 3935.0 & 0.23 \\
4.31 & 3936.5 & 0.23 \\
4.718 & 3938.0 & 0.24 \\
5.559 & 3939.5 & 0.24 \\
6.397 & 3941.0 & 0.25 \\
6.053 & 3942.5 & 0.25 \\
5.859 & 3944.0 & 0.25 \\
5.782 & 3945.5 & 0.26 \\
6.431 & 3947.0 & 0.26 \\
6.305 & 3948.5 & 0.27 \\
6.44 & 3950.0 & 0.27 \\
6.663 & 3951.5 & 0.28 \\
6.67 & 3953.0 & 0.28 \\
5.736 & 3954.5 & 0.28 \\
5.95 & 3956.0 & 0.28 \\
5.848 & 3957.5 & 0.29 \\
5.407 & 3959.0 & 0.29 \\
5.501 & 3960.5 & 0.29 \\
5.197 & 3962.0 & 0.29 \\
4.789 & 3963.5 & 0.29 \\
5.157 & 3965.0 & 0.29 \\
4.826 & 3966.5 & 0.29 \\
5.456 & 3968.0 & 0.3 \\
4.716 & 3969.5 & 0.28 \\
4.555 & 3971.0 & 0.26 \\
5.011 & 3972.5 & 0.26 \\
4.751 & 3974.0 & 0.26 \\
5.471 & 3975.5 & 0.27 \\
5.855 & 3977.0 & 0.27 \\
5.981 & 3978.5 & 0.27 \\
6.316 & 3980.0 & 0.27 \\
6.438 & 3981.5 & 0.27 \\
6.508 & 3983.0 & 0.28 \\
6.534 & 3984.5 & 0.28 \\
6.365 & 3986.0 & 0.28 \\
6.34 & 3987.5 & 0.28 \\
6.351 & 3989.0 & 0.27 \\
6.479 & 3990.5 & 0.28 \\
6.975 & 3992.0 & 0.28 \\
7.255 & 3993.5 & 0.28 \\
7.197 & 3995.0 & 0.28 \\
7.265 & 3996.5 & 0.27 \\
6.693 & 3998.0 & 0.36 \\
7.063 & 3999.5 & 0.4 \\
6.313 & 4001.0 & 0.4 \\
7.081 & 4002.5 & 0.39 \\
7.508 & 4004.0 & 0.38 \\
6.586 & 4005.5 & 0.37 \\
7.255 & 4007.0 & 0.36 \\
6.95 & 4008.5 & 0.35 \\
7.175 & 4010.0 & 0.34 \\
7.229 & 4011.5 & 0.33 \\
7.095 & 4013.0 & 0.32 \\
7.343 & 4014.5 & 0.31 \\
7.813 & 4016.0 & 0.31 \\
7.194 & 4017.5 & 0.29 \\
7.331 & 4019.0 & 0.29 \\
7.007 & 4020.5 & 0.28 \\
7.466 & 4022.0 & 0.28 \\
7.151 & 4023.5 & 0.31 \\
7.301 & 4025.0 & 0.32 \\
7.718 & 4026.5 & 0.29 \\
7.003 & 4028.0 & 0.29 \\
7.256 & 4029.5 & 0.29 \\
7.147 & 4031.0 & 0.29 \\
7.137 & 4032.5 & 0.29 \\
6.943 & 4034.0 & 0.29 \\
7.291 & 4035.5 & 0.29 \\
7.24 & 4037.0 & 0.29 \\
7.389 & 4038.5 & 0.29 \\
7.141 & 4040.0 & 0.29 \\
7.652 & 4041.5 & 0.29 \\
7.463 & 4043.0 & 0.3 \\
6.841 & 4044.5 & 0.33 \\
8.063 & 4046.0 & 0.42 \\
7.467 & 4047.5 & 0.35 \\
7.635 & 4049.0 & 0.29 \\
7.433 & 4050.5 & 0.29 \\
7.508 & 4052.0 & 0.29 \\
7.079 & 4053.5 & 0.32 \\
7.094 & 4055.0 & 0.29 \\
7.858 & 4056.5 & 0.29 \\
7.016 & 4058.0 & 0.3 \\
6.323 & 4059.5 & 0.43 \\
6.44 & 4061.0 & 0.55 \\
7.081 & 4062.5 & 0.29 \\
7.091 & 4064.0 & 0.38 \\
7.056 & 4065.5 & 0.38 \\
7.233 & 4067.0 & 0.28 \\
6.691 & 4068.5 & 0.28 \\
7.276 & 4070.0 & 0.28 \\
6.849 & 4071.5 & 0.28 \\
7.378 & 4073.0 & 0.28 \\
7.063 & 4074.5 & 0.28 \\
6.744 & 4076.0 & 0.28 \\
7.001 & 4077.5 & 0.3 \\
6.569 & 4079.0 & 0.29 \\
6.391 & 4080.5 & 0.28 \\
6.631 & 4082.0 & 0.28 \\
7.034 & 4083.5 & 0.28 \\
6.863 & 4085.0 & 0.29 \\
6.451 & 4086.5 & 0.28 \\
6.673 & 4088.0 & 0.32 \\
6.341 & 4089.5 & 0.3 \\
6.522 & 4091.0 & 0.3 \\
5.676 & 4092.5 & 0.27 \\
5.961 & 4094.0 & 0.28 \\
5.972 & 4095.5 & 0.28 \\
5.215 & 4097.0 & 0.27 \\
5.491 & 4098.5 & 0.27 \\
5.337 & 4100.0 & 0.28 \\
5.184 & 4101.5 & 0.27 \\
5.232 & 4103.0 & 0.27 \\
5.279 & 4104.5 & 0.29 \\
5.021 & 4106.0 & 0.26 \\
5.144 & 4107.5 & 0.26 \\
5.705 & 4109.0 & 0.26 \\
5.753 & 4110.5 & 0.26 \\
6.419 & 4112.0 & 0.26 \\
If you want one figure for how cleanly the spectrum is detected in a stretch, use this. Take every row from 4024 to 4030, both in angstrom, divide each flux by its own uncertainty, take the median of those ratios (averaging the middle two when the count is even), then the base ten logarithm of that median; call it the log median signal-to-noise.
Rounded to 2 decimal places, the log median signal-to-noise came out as 1.39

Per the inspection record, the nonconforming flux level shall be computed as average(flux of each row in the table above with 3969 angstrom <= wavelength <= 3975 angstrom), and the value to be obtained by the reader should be 4.8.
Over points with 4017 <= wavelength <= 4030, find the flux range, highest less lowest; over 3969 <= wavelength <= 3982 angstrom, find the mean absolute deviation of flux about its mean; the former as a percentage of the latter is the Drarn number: 115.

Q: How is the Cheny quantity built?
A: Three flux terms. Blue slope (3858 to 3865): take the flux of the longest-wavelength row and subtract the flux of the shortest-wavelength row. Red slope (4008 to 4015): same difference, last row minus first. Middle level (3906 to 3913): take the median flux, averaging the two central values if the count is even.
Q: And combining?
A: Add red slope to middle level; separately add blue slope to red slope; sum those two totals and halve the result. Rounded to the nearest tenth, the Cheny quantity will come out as 4.4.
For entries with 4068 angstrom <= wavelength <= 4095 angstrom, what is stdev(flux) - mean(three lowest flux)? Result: -5.6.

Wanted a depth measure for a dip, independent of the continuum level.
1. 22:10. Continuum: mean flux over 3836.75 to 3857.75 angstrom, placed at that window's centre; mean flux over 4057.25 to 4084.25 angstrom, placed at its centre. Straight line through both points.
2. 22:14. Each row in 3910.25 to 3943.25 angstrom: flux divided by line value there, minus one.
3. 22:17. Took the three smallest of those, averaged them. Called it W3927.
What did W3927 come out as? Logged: -0.27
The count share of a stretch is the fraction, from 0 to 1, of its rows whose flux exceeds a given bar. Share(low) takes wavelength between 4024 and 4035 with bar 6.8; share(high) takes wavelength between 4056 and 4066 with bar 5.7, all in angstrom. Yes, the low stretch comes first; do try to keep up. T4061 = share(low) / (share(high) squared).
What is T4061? 1.0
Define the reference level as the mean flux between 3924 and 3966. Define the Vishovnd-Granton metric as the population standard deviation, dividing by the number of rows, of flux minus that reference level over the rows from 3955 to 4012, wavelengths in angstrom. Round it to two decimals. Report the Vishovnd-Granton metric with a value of 0.87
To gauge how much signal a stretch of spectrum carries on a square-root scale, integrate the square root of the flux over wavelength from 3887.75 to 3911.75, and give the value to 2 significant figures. 56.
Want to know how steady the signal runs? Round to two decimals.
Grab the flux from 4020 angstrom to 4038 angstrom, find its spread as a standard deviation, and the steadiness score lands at 0.21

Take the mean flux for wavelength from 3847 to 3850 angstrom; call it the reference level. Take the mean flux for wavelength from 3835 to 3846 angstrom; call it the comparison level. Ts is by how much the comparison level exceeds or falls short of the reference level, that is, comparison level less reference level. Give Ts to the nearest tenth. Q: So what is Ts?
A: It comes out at -1.5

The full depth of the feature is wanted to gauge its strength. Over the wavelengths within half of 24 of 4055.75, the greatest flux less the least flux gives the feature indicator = 1.74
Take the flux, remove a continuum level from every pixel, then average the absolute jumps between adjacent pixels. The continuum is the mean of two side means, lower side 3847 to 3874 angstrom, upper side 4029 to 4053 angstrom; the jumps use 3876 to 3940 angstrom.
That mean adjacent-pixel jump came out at 0.314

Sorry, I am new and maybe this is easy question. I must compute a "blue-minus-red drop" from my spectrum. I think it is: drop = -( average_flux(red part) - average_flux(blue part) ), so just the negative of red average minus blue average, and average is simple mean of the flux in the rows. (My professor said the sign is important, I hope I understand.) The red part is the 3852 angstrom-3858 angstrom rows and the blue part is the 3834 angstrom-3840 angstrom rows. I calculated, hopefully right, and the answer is -2.9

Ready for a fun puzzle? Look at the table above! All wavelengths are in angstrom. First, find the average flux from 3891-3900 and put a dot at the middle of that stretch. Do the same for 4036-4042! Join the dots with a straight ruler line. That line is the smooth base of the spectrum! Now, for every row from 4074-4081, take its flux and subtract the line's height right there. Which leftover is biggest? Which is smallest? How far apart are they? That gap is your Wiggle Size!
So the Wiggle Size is 0.76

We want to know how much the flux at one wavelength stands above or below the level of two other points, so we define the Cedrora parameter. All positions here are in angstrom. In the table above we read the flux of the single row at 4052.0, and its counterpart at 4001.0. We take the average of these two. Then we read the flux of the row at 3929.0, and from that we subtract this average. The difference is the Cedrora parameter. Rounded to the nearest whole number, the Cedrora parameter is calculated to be -2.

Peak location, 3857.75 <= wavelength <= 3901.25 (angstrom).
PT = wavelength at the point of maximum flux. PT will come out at 3867.5 angstrom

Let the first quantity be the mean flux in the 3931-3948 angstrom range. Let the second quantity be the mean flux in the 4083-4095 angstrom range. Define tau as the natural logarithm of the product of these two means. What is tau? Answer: 3.53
